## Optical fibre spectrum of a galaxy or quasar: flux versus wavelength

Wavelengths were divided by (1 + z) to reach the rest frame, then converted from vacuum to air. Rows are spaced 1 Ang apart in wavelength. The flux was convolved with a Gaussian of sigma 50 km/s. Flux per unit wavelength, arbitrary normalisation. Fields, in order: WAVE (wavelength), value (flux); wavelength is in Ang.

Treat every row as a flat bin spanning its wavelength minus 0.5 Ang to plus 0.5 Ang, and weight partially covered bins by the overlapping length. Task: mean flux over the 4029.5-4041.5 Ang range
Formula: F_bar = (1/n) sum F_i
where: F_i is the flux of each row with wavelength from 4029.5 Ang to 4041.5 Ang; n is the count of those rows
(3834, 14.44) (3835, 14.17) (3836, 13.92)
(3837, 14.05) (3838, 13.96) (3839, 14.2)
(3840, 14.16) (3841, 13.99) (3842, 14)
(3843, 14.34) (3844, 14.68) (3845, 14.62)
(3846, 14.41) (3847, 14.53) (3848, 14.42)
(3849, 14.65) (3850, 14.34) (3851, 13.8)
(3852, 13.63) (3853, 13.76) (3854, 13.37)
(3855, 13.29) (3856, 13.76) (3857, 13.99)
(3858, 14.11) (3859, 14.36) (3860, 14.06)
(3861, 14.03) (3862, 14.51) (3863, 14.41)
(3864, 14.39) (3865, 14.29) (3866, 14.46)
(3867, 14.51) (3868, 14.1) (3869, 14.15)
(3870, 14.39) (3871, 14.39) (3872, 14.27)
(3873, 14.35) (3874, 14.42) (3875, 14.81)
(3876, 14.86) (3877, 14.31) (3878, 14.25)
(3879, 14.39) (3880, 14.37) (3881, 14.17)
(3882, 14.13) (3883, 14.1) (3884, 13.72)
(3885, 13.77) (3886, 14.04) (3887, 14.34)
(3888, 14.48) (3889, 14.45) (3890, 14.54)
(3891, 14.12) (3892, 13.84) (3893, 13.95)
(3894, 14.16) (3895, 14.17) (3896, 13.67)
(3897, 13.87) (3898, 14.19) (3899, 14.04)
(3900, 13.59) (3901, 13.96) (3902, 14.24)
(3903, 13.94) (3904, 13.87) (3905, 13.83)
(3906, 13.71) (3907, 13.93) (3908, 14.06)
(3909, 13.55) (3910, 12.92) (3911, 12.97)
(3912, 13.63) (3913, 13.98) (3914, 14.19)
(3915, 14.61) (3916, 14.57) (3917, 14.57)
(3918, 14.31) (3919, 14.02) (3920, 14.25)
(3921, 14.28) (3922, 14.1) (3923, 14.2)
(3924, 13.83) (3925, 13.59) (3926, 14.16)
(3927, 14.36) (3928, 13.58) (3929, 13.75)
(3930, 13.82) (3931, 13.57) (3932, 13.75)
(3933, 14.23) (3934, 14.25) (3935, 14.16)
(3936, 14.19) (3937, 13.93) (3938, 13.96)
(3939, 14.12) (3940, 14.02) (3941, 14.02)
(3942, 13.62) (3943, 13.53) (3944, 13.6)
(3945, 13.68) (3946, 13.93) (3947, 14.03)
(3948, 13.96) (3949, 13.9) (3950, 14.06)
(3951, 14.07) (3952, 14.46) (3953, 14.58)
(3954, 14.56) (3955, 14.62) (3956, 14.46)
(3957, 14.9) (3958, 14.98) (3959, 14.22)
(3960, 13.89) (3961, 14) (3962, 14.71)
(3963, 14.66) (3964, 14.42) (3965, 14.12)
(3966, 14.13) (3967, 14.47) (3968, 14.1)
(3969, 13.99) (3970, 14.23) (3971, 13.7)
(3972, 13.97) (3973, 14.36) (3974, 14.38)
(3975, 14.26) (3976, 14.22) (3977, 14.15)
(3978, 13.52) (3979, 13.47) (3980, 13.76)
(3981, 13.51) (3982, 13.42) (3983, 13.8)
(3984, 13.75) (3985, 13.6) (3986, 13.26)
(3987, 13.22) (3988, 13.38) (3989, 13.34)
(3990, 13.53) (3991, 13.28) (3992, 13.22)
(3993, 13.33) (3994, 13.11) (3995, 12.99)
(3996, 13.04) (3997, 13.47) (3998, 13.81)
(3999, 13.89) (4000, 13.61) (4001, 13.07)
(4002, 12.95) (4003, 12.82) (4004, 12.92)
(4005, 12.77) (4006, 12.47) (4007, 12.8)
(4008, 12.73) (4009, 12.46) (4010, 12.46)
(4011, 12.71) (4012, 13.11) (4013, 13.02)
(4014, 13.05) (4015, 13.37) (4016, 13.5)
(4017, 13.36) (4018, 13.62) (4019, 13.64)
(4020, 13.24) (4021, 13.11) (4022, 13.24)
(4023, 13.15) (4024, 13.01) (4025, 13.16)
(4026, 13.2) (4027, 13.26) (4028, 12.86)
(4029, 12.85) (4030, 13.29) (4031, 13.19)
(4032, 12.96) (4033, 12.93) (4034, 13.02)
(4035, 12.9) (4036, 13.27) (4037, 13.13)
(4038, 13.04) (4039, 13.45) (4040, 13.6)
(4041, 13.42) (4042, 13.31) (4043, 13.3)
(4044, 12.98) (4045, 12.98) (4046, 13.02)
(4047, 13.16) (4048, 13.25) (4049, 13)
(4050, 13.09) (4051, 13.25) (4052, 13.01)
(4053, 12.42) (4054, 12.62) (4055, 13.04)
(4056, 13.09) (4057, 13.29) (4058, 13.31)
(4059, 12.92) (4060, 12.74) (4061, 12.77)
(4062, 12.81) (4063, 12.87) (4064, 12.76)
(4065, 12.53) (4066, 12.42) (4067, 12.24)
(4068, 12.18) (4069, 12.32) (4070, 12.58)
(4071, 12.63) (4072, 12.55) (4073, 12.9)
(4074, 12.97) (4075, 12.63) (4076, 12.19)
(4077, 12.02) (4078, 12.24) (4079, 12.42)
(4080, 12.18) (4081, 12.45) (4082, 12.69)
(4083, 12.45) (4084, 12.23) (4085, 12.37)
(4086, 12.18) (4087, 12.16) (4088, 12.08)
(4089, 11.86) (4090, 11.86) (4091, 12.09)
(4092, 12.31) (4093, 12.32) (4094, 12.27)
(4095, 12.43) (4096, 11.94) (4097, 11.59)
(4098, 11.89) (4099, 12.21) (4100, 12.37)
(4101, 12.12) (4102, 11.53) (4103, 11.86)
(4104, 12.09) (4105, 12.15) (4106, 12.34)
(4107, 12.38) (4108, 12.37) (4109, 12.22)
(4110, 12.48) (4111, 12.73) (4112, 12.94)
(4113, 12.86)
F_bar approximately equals 13.2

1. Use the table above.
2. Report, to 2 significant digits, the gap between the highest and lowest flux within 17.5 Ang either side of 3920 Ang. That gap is 1.7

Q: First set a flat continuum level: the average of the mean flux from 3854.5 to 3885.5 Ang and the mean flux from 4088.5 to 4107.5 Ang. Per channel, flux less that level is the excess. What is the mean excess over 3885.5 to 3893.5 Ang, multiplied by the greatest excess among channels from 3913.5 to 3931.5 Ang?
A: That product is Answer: 1.5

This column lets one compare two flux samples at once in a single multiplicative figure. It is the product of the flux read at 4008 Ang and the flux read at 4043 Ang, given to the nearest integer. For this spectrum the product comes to 169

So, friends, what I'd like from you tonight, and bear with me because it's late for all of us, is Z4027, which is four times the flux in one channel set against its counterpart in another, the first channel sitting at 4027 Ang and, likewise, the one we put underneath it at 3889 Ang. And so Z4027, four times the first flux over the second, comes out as 3.67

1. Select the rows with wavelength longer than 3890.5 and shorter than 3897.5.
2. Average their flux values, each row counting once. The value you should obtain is 14.0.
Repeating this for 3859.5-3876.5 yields 14.4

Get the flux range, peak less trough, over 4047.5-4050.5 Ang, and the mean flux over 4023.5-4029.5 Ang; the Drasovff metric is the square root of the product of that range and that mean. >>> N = 1.8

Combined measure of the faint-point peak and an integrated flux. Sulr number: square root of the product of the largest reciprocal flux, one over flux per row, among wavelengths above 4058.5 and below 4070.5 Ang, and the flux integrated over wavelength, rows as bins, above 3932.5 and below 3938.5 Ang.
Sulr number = 2.6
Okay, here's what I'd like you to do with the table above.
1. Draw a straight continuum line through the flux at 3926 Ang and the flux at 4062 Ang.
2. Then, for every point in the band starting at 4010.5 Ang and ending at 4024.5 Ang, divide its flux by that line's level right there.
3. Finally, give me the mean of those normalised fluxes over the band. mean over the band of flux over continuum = 1.00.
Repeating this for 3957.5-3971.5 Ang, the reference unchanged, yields 1.03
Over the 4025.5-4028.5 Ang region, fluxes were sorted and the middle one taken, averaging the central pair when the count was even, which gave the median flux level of 13.2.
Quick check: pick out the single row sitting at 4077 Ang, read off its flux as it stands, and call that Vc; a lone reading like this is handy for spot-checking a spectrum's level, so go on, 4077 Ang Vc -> 12.02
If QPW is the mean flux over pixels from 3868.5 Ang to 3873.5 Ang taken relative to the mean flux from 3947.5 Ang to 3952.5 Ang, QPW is 1.016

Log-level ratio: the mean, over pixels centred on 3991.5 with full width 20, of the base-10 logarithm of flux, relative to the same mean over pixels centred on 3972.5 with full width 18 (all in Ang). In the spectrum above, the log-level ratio 0.98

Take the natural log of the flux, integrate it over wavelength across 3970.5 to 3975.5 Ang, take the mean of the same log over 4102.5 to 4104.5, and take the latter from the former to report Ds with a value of 10.8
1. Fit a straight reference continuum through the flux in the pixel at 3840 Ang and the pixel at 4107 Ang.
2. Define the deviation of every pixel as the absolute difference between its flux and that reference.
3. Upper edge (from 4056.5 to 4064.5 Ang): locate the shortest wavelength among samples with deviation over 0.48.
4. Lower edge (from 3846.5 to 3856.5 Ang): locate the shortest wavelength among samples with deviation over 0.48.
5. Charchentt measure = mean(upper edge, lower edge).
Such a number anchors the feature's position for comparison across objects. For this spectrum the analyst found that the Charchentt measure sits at 3953.0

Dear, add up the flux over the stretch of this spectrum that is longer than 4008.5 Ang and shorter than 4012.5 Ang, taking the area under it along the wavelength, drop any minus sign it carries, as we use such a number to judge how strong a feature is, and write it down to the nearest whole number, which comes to 51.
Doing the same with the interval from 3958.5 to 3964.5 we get 86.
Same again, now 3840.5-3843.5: 42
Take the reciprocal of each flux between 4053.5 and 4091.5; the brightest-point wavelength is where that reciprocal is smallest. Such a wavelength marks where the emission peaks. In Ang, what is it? 4058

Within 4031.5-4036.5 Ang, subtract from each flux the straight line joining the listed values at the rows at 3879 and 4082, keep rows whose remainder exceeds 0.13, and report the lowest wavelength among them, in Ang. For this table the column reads 4036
